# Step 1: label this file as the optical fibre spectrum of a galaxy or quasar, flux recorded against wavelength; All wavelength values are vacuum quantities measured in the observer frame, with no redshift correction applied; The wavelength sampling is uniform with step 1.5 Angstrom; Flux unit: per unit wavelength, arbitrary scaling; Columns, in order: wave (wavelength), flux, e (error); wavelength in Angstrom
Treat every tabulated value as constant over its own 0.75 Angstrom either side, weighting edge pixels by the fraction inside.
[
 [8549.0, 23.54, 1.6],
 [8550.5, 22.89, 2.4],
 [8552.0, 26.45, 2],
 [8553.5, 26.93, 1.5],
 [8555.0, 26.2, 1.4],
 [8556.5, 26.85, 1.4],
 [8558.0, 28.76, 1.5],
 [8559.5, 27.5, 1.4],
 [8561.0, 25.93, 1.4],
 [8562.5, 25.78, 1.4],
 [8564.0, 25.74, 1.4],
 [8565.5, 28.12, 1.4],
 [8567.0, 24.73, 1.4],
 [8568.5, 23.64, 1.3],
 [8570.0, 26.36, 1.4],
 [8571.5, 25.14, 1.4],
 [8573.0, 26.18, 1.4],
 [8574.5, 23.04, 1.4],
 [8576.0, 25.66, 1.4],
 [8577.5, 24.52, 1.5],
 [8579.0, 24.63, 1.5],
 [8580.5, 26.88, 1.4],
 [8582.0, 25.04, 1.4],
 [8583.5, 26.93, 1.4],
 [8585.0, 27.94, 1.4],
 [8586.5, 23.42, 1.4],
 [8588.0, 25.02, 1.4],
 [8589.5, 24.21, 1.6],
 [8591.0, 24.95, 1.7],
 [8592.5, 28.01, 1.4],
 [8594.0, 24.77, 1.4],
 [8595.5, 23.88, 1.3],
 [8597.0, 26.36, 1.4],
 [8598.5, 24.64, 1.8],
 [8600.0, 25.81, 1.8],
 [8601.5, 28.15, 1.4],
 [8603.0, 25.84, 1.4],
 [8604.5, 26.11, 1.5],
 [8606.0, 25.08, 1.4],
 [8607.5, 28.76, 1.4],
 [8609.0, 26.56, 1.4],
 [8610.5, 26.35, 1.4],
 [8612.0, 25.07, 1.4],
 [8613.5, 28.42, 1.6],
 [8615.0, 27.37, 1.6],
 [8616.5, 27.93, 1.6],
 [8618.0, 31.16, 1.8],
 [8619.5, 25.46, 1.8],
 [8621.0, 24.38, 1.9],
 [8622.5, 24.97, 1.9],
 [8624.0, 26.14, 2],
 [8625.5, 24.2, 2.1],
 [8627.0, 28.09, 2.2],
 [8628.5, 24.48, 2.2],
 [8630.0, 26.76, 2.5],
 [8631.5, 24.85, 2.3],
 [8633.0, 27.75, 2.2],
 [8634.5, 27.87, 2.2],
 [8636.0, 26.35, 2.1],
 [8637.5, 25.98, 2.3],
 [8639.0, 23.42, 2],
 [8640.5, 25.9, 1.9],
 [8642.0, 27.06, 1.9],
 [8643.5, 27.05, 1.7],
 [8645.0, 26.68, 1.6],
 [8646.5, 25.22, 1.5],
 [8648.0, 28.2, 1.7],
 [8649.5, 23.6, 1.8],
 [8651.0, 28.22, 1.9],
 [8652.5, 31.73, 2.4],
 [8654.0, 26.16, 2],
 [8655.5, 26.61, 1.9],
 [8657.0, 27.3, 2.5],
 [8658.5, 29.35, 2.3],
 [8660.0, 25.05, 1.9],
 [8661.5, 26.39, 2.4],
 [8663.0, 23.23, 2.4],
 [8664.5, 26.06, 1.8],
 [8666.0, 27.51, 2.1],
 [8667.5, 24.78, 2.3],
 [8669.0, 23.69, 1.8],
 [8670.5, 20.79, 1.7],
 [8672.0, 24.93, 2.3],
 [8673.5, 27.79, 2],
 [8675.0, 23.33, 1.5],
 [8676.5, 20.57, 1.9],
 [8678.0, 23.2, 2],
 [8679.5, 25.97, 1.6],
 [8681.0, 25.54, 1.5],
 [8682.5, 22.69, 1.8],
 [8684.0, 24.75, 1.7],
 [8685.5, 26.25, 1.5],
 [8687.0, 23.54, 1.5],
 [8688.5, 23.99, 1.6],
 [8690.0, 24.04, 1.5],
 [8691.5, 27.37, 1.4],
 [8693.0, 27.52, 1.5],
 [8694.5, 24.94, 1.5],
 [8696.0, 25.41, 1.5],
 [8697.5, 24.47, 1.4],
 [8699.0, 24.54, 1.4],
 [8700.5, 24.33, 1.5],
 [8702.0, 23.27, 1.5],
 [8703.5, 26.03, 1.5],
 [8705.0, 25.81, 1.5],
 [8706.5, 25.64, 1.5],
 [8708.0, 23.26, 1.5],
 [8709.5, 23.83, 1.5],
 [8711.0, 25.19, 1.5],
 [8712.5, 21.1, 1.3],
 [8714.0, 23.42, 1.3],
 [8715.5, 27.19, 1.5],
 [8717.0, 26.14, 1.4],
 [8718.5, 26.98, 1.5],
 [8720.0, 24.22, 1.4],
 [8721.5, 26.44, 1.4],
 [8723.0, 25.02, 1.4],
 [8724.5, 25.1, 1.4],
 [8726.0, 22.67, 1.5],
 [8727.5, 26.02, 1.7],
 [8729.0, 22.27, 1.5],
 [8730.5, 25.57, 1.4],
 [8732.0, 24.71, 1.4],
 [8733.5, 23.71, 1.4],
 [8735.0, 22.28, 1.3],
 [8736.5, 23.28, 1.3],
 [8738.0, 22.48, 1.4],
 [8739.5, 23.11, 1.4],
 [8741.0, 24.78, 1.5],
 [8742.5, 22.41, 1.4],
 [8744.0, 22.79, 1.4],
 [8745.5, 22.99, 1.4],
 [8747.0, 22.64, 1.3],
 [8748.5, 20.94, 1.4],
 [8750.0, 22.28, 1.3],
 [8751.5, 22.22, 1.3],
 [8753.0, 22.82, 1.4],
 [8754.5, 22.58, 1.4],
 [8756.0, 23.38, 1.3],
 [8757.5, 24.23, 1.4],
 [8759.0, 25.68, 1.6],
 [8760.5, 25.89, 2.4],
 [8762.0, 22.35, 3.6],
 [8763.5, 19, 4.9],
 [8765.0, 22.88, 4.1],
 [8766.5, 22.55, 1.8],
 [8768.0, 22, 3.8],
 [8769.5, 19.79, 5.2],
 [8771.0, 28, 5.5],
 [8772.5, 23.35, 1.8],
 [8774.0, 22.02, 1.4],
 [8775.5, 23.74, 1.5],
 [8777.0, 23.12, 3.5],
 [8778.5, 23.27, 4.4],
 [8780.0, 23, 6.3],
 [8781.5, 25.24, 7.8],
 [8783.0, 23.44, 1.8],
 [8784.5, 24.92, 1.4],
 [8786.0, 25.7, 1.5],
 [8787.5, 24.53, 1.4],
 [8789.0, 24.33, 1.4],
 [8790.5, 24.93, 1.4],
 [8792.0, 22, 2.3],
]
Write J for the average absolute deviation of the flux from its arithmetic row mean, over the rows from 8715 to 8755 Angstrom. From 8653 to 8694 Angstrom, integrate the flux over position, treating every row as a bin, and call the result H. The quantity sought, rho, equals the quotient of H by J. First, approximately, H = 1032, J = 1.48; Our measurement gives 698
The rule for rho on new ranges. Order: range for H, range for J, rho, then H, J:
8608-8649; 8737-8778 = 934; 1084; 1.16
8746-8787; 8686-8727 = 774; 952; 1.23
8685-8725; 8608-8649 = 781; 1000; 1.28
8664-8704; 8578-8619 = 691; 988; 1.43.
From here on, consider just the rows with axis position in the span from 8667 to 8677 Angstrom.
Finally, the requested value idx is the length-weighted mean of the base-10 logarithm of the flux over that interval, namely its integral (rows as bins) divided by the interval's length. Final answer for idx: 1.37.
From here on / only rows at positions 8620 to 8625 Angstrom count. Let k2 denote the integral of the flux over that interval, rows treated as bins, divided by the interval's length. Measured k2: 25.1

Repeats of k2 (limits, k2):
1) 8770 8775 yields 24.2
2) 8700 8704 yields 24.5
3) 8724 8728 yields 24.5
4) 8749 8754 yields 22.4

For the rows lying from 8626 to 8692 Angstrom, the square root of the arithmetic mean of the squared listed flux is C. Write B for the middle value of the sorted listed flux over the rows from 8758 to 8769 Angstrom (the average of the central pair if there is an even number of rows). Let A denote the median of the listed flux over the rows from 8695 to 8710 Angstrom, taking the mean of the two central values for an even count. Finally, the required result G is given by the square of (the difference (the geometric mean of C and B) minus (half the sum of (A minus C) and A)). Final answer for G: 156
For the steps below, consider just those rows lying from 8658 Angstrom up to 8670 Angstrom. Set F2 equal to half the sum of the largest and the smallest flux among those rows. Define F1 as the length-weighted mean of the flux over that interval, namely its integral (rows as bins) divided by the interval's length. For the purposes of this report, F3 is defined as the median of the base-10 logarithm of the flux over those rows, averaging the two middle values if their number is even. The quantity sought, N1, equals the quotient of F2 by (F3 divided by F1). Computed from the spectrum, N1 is 478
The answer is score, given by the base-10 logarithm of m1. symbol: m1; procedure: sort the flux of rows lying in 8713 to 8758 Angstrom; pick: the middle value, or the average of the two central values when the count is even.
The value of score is 1.37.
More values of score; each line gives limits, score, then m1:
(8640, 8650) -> 1.43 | 26.7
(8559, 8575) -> 1.41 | 25.8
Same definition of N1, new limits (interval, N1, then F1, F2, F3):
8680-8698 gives 451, 25.1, 25.1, 1.40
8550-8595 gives 471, 25.7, 25.8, 1.41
